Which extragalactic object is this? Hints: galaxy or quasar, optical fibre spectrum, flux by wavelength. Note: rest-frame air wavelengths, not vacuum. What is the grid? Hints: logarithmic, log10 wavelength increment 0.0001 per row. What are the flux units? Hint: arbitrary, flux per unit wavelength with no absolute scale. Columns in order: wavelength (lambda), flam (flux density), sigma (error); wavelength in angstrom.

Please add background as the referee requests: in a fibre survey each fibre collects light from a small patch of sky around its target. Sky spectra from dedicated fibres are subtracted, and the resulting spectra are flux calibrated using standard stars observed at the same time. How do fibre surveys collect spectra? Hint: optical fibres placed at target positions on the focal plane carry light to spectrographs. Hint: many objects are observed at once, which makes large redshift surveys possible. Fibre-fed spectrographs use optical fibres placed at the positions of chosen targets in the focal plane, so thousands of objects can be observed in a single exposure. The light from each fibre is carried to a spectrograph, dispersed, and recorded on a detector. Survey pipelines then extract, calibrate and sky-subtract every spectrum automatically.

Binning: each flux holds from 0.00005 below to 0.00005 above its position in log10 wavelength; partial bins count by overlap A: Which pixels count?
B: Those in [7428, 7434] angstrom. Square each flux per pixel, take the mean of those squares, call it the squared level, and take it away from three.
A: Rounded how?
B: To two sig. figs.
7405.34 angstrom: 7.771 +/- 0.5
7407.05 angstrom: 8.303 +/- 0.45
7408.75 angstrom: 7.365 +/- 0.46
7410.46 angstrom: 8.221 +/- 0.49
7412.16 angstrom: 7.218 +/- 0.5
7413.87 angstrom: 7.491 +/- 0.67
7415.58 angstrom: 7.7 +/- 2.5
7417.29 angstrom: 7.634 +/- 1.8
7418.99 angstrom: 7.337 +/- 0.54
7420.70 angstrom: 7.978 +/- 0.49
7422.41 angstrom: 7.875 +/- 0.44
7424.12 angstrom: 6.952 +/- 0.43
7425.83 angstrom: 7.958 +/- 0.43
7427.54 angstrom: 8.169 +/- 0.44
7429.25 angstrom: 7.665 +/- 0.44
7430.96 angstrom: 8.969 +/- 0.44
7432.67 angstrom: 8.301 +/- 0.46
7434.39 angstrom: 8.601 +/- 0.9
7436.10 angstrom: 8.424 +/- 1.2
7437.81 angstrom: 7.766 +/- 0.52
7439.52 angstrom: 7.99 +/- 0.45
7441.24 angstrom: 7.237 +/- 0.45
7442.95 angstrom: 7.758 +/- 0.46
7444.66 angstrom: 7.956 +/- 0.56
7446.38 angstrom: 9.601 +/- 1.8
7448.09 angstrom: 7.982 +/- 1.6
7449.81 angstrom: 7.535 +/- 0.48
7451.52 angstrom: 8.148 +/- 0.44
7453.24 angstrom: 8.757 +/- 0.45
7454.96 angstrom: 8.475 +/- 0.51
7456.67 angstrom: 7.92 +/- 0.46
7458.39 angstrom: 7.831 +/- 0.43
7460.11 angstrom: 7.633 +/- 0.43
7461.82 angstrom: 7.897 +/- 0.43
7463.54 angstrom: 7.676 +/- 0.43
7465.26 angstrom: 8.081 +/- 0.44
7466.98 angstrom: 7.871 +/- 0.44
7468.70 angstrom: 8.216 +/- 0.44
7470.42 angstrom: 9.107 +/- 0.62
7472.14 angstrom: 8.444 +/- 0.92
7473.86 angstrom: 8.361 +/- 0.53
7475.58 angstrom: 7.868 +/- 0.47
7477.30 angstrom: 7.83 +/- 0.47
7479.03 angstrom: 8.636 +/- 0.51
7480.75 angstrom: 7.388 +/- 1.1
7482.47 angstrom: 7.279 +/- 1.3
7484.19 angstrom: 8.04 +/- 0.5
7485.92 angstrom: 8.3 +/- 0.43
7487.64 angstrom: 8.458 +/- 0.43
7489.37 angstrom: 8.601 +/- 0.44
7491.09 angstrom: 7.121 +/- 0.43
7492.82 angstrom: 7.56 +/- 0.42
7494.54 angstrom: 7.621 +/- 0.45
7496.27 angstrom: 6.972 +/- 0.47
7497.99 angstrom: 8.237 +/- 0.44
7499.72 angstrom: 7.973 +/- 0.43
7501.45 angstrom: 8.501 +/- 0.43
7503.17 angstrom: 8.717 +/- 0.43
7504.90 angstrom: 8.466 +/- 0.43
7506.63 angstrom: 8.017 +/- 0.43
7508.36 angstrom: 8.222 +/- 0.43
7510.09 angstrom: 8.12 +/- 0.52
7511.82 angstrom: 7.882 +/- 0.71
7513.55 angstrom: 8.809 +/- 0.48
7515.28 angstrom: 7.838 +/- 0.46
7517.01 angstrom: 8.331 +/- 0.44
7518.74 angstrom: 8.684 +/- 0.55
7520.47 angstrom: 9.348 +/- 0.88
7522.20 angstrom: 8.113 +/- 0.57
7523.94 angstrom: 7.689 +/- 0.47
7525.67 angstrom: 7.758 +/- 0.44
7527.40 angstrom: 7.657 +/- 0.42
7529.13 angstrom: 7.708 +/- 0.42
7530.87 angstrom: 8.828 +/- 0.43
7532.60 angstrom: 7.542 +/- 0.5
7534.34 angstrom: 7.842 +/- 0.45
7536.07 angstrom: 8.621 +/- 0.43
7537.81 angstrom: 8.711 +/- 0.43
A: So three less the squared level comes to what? -66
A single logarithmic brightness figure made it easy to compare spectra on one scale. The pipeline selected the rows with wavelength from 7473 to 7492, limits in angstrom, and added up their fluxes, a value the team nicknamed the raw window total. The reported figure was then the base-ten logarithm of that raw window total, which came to 1.94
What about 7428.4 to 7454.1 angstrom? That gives 2.09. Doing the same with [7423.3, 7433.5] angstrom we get 1.68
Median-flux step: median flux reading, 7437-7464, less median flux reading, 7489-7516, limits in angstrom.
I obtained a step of -0.16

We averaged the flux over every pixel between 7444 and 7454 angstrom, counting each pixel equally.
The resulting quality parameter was 8.33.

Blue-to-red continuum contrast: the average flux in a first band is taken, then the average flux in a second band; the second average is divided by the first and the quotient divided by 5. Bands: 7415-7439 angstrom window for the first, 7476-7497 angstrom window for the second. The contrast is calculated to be 0.197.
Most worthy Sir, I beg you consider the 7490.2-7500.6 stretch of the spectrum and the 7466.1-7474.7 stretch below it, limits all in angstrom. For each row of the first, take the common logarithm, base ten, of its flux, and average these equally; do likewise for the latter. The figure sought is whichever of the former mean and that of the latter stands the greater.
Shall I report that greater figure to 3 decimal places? 0.924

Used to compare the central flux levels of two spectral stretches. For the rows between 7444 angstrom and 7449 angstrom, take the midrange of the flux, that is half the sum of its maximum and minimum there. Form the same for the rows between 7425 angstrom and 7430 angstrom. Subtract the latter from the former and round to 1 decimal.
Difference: 0.9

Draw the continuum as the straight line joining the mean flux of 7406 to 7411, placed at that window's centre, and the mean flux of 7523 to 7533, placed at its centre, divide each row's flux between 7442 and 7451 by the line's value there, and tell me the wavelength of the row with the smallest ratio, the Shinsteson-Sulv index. 7449.81 angstrom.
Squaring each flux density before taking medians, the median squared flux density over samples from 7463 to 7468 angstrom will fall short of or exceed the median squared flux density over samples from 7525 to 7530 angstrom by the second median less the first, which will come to -2.5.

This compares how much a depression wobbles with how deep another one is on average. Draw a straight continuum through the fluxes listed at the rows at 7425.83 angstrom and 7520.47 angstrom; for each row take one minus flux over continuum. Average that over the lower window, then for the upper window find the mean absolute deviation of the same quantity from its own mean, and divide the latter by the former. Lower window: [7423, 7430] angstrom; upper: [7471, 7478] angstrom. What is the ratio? 1.0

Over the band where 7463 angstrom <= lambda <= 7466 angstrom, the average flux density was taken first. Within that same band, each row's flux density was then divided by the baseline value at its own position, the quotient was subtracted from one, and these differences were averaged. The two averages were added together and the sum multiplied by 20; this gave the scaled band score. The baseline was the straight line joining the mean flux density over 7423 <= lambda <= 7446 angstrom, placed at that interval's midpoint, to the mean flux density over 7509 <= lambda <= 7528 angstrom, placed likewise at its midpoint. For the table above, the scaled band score 158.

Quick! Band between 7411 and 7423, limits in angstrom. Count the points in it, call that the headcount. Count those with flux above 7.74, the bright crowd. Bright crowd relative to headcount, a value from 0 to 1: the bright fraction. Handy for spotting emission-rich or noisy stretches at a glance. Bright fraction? 0.29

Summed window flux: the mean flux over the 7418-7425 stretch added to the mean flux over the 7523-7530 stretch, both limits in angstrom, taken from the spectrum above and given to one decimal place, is 15.2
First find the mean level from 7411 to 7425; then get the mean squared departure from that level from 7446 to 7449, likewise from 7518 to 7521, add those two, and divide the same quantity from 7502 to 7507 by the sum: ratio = 0.2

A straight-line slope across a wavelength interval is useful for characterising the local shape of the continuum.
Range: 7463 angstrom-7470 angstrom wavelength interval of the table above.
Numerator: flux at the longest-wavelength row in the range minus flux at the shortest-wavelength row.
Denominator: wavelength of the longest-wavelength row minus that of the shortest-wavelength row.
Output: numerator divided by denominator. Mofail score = 0.10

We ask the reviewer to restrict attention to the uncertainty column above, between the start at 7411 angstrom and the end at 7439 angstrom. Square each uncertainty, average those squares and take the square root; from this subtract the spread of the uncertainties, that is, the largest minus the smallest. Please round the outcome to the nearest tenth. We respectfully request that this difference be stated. -1.1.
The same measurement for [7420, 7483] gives -0.7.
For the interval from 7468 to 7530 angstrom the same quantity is -0.3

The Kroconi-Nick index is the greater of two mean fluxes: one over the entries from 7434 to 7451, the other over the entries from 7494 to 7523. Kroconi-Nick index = 8.23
